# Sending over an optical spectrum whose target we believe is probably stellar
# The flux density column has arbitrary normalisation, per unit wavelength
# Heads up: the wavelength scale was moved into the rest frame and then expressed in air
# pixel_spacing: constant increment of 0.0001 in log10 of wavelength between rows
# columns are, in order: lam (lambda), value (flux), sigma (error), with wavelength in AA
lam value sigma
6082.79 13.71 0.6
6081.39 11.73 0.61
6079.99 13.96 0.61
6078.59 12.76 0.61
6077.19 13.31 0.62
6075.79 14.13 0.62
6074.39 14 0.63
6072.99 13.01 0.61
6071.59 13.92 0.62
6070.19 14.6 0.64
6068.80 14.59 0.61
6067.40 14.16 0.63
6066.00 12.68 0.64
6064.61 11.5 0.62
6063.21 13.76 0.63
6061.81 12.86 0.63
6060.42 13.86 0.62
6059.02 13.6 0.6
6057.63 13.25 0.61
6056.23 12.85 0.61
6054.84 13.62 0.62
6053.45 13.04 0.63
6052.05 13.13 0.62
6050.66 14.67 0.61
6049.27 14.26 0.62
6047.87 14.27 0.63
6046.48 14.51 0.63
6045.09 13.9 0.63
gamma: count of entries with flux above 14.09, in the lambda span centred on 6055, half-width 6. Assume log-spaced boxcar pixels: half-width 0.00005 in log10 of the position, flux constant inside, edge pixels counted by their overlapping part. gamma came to 2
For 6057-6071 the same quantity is 3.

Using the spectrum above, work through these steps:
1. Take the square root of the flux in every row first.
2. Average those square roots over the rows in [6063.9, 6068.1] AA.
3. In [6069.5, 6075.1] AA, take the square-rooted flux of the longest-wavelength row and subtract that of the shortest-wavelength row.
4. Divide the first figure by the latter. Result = -45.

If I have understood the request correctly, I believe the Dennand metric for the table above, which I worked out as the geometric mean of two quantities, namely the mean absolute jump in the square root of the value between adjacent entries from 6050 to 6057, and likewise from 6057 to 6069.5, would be 0.117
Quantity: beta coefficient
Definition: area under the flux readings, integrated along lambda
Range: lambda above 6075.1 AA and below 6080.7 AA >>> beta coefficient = 75.8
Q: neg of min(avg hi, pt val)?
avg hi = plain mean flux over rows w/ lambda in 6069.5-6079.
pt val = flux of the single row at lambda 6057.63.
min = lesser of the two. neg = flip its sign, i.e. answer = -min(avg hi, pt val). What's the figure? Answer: -13.25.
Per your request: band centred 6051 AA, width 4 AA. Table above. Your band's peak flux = 14.67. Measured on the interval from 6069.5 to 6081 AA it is 14.6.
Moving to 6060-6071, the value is 14.6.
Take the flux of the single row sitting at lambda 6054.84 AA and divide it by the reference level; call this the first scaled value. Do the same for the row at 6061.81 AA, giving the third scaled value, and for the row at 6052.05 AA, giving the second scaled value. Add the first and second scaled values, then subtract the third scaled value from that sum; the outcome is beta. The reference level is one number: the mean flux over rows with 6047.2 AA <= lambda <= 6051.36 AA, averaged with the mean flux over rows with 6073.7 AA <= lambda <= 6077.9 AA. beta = 0.985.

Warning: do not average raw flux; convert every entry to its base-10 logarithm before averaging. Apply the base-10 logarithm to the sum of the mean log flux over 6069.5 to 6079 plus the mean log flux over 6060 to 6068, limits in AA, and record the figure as 0.353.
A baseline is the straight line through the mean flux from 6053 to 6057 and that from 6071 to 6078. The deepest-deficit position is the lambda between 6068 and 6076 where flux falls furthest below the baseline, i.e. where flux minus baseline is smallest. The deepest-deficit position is 6072.99 AA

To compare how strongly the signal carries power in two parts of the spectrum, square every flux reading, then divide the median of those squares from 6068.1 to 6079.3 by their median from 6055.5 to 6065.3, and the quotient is 1.11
